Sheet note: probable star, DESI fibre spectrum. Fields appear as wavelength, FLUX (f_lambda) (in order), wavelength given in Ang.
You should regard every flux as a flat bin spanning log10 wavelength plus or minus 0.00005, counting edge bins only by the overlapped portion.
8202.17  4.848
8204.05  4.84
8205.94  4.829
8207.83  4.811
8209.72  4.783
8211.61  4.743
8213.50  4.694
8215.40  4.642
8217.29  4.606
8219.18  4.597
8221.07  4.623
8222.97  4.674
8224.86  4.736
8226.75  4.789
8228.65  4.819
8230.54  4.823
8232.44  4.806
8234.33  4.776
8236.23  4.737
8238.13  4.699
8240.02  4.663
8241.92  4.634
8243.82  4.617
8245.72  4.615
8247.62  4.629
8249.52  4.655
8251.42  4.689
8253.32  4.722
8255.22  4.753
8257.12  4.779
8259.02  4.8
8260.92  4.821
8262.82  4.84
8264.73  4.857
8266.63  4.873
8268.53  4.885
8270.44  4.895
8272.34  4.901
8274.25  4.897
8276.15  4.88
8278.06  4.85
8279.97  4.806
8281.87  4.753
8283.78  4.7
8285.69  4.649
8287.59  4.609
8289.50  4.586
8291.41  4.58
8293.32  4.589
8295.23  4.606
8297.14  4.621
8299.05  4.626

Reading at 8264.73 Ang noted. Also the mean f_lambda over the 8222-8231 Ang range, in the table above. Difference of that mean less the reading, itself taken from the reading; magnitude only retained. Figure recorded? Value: 4.95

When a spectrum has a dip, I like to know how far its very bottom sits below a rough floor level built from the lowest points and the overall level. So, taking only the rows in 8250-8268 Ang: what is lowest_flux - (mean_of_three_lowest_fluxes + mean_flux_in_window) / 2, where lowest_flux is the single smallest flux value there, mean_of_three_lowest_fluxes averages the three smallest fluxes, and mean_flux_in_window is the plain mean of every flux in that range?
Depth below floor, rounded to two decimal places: -0.07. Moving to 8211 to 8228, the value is -0.05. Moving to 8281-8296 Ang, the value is -0.03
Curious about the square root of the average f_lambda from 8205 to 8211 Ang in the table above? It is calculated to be 2.19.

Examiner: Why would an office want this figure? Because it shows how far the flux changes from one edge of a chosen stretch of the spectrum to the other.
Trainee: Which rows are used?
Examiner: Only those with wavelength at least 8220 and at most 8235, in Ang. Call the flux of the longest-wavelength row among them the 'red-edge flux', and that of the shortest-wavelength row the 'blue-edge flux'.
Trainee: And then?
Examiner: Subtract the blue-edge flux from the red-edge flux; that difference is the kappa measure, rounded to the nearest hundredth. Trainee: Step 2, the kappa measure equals 0.15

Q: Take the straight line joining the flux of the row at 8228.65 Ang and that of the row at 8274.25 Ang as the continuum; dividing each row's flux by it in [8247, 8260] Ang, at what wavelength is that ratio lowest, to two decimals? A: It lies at 8247.62 Ang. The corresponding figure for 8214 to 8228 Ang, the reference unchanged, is 8219.18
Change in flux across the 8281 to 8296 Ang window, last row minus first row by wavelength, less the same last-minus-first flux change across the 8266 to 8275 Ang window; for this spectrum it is -0.17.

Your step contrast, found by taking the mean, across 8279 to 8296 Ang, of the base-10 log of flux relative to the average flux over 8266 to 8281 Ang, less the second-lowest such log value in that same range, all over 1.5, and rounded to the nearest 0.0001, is 0.0042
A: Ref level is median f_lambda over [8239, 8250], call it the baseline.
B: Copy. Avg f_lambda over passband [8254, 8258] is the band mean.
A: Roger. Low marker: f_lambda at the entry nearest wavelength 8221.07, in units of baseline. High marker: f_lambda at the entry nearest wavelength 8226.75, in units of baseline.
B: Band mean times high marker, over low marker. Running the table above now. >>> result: 4.94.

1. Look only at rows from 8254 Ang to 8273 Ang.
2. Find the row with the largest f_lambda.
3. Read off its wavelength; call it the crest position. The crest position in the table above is 8272.34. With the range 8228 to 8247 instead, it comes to 8230.54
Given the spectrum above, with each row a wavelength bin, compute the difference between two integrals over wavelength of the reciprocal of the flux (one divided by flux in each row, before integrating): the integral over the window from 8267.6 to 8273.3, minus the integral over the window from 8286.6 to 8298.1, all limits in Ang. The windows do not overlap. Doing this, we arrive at -1.3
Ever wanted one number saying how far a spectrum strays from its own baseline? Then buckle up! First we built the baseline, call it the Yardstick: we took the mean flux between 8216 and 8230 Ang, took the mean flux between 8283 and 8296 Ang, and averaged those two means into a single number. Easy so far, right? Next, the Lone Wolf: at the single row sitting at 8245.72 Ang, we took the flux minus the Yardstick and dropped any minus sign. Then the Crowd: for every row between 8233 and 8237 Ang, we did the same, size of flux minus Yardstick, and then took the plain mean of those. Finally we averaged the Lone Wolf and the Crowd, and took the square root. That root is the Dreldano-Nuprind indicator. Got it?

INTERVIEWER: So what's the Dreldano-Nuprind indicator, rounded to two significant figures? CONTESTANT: 0.27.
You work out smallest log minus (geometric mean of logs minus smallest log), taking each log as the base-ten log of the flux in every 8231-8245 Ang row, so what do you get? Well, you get 0.656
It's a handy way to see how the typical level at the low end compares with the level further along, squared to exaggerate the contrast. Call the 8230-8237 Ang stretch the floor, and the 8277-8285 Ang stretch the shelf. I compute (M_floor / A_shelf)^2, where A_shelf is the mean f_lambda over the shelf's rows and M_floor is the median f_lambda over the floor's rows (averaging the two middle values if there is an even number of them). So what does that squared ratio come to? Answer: 1.01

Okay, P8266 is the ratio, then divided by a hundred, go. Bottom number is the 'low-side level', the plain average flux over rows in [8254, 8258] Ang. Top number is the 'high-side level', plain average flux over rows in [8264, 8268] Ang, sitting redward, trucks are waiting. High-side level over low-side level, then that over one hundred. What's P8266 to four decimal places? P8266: 0.0102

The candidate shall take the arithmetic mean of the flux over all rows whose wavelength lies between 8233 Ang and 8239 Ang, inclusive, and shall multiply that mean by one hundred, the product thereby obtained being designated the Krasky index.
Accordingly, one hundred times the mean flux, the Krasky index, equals 474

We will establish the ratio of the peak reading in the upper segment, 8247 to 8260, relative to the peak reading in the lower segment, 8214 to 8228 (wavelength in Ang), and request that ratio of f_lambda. 1.00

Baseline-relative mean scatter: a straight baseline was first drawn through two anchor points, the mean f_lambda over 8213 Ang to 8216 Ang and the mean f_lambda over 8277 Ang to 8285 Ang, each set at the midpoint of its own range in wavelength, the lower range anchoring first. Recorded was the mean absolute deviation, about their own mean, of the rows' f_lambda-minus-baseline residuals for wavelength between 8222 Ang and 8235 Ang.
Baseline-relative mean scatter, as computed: 0.04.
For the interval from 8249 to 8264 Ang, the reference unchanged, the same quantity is 0.05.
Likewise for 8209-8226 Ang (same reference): 0.06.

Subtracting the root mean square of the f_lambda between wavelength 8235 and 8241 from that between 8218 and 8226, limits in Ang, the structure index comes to -0.04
